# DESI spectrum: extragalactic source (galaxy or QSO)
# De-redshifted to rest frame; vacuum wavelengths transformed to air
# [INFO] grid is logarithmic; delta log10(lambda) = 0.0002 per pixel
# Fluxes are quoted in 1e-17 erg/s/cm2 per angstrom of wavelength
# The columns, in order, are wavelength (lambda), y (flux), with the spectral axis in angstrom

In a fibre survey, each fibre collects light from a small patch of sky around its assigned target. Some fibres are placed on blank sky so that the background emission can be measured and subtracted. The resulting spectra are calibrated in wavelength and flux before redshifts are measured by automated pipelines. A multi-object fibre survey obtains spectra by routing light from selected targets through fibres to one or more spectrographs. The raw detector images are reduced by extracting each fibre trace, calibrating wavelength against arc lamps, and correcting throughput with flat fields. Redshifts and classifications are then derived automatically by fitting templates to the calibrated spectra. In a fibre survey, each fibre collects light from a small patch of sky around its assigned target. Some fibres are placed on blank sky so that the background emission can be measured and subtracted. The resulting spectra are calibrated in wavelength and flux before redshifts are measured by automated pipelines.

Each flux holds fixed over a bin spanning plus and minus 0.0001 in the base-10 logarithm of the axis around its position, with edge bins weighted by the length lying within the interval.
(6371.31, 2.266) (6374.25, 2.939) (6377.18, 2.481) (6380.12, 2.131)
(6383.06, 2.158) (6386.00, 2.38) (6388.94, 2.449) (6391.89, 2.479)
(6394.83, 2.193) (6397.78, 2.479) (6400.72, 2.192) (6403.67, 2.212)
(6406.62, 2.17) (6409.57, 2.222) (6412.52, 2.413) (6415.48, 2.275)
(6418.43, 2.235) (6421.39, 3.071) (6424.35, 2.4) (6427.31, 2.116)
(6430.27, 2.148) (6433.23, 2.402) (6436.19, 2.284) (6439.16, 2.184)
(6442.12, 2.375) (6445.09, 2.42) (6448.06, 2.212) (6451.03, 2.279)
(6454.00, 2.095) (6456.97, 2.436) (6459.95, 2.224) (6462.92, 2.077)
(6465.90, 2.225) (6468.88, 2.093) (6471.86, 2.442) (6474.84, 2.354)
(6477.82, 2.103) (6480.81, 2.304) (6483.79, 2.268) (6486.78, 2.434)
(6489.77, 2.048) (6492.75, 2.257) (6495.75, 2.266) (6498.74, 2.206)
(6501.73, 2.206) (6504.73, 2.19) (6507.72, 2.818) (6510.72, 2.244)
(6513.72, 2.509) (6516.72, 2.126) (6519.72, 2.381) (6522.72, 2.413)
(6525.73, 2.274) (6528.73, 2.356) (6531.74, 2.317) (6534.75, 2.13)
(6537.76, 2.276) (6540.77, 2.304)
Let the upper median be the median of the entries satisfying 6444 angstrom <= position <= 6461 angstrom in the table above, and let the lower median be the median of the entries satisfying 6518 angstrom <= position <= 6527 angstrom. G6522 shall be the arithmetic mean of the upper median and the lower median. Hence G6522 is 2.32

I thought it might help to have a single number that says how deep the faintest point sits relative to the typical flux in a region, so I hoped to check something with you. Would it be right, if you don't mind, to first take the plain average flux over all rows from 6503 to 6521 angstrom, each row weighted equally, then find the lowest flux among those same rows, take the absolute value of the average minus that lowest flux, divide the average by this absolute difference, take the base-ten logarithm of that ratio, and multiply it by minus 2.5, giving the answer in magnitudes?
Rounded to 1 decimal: -2.4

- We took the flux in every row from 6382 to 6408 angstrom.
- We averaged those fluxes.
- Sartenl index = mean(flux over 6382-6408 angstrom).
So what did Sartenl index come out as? 2.30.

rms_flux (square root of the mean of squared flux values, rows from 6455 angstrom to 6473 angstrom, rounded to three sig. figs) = 2.25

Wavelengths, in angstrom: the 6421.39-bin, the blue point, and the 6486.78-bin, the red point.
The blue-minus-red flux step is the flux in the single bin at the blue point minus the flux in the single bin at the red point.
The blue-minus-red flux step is 0.64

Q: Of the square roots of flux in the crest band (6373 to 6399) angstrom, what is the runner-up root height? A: 1.58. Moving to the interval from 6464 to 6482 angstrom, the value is 1.53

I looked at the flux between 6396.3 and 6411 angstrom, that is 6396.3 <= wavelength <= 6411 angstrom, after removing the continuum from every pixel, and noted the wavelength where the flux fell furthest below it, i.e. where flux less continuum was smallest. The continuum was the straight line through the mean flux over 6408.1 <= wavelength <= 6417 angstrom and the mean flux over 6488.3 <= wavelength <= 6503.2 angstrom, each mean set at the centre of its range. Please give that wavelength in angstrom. 6406.62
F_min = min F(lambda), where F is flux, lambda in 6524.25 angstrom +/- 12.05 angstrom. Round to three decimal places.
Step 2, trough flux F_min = 2.126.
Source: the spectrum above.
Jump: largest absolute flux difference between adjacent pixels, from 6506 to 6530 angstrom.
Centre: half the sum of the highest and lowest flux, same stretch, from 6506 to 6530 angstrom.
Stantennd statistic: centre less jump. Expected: 1.90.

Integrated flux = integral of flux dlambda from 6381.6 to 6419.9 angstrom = 88.0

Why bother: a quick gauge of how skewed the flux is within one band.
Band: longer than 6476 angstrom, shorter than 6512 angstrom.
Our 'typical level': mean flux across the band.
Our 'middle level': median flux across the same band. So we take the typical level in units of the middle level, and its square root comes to 1.006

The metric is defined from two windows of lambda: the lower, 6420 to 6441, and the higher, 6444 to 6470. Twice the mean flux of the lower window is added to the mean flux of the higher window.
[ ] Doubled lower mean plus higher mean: 6.97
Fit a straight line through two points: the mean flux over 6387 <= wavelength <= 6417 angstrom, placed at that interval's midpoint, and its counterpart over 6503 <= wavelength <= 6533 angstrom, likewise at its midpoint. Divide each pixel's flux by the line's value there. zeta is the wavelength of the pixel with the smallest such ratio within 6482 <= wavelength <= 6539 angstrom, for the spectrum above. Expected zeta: 6489.77 angstrom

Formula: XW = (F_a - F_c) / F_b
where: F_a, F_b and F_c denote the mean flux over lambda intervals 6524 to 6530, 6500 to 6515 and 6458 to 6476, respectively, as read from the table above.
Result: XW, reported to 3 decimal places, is 0.033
